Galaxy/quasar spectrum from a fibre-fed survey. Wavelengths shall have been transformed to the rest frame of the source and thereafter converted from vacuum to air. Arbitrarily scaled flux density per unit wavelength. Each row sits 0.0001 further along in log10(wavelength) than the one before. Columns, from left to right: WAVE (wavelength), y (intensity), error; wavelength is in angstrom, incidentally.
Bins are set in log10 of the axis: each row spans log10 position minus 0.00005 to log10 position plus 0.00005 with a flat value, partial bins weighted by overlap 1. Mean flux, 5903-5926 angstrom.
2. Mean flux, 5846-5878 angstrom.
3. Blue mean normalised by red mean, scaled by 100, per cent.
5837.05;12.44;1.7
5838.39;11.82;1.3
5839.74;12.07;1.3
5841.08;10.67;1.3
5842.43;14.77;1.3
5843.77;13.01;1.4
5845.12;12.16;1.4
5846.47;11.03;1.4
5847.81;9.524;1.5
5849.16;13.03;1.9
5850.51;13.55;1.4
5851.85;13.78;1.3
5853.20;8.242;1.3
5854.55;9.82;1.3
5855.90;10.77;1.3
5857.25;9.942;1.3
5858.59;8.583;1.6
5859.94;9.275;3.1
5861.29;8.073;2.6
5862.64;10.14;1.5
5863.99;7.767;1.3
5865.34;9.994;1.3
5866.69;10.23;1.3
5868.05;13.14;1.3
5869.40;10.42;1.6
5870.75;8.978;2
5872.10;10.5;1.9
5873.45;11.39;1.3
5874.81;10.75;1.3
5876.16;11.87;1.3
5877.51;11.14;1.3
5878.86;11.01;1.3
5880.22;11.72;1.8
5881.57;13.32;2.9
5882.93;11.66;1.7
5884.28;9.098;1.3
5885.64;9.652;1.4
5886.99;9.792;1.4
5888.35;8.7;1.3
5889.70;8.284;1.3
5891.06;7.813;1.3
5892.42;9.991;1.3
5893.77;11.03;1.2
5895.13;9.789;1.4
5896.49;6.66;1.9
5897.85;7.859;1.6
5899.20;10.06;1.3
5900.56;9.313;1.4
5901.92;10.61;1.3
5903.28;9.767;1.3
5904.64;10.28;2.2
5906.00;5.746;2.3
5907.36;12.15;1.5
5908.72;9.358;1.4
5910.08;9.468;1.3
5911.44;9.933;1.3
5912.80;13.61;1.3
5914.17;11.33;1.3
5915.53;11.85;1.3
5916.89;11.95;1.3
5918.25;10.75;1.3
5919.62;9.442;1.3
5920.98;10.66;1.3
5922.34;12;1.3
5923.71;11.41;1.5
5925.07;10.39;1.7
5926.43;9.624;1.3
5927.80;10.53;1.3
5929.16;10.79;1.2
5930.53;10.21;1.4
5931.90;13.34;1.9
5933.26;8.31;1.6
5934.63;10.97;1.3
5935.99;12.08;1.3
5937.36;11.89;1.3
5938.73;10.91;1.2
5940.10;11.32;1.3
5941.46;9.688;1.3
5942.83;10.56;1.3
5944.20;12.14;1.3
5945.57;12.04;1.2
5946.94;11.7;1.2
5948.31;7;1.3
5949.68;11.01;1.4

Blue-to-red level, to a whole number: 99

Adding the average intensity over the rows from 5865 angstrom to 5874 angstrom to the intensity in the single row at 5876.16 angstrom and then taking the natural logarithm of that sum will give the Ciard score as 3.12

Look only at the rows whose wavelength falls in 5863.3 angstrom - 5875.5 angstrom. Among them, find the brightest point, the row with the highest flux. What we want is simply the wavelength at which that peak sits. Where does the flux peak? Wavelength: 5868.05 angstrom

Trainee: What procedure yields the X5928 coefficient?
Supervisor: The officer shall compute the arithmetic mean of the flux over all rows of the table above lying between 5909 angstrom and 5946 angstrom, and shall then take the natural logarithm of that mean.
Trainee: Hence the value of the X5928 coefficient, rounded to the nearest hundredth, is 2.40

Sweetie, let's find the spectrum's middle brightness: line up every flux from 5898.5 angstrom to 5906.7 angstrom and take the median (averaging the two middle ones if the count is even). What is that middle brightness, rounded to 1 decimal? 9.9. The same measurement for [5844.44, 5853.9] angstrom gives 12.2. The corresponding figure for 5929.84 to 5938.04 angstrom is 11.4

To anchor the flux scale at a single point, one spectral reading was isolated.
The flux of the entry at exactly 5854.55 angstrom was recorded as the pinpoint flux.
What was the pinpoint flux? 9.82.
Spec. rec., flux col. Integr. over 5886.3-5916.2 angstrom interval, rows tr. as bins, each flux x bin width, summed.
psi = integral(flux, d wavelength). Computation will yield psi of 290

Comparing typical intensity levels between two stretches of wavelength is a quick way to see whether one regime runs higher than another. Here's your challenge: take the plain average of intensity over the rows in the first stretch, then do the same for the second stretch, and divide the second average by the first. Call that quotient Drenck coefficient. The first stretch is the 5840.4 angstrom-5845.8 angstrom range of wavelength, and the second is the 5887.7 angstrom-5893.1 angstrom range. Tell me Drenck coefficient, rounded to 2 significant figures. 0.69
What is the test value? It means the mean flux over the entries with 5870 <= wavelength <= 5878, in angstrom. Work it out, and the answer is 10.8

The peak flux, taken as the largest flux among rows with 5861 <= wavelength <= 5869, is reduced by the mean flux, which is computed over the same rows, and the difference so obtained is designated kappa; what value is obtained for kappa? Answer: 3.2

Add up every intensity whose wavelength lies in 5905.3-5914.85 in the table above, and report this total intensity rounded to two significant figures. 72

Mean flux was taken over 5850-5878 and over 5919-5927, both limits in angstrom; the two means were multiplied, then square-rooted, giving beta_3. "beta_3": 10.5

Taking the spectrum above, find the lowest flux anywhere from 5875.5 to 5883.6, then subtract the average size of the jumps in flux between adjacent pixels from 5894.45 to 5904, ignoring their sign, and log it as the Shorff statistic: 9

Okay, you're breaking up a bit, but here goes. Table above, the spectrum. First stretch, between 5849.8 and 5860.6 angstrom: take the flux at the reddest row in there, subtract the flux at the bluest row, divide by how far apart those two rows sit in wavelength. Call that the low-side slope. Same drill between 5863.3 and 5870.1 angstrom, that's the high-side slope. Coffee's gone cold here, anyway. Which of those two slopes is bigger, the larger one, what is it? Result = 0.5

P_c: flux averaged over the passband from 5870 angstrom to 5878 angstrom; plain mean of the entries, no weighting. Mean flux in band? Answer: 10.8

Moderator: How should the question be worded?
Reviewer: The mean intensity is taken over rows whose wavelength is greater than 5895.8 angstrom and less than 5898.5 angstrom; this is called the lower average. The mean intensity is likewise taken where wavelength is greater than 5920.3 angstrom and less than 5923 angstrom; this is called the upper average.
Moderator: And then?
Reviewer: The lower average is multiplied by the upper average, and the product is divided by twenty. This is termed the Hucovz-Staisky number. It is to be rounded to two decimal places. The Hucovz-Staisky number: 4.11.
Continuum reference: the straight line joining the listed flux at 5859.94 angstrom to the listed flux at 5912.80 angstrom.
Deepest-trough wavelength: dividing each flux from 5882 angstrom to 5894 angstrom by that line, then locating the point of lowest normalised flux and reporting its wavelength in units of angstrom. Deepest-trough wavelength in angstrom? 5891.06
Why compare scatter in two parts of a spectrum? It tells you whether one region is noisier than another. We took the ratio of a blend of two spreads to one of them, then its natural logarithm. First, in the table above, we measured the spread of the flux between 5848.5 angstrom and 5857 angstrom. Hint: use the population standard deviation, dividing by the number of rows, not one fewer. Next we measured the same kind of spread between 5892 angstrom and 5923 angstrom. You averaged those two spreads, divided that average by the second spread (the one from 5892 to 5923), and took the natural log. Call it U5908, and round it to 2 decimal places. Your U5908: 0.10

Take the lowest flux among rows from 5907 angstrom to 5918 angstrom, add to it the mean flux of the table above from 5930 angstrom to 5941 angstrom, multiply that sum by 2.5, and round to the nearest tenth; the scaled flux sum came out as 51.2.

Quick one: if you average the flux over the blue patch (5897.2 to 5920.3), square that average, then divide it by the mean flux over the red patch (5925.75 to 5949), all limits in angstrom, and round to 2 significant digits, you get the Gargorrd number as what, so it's 9.7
